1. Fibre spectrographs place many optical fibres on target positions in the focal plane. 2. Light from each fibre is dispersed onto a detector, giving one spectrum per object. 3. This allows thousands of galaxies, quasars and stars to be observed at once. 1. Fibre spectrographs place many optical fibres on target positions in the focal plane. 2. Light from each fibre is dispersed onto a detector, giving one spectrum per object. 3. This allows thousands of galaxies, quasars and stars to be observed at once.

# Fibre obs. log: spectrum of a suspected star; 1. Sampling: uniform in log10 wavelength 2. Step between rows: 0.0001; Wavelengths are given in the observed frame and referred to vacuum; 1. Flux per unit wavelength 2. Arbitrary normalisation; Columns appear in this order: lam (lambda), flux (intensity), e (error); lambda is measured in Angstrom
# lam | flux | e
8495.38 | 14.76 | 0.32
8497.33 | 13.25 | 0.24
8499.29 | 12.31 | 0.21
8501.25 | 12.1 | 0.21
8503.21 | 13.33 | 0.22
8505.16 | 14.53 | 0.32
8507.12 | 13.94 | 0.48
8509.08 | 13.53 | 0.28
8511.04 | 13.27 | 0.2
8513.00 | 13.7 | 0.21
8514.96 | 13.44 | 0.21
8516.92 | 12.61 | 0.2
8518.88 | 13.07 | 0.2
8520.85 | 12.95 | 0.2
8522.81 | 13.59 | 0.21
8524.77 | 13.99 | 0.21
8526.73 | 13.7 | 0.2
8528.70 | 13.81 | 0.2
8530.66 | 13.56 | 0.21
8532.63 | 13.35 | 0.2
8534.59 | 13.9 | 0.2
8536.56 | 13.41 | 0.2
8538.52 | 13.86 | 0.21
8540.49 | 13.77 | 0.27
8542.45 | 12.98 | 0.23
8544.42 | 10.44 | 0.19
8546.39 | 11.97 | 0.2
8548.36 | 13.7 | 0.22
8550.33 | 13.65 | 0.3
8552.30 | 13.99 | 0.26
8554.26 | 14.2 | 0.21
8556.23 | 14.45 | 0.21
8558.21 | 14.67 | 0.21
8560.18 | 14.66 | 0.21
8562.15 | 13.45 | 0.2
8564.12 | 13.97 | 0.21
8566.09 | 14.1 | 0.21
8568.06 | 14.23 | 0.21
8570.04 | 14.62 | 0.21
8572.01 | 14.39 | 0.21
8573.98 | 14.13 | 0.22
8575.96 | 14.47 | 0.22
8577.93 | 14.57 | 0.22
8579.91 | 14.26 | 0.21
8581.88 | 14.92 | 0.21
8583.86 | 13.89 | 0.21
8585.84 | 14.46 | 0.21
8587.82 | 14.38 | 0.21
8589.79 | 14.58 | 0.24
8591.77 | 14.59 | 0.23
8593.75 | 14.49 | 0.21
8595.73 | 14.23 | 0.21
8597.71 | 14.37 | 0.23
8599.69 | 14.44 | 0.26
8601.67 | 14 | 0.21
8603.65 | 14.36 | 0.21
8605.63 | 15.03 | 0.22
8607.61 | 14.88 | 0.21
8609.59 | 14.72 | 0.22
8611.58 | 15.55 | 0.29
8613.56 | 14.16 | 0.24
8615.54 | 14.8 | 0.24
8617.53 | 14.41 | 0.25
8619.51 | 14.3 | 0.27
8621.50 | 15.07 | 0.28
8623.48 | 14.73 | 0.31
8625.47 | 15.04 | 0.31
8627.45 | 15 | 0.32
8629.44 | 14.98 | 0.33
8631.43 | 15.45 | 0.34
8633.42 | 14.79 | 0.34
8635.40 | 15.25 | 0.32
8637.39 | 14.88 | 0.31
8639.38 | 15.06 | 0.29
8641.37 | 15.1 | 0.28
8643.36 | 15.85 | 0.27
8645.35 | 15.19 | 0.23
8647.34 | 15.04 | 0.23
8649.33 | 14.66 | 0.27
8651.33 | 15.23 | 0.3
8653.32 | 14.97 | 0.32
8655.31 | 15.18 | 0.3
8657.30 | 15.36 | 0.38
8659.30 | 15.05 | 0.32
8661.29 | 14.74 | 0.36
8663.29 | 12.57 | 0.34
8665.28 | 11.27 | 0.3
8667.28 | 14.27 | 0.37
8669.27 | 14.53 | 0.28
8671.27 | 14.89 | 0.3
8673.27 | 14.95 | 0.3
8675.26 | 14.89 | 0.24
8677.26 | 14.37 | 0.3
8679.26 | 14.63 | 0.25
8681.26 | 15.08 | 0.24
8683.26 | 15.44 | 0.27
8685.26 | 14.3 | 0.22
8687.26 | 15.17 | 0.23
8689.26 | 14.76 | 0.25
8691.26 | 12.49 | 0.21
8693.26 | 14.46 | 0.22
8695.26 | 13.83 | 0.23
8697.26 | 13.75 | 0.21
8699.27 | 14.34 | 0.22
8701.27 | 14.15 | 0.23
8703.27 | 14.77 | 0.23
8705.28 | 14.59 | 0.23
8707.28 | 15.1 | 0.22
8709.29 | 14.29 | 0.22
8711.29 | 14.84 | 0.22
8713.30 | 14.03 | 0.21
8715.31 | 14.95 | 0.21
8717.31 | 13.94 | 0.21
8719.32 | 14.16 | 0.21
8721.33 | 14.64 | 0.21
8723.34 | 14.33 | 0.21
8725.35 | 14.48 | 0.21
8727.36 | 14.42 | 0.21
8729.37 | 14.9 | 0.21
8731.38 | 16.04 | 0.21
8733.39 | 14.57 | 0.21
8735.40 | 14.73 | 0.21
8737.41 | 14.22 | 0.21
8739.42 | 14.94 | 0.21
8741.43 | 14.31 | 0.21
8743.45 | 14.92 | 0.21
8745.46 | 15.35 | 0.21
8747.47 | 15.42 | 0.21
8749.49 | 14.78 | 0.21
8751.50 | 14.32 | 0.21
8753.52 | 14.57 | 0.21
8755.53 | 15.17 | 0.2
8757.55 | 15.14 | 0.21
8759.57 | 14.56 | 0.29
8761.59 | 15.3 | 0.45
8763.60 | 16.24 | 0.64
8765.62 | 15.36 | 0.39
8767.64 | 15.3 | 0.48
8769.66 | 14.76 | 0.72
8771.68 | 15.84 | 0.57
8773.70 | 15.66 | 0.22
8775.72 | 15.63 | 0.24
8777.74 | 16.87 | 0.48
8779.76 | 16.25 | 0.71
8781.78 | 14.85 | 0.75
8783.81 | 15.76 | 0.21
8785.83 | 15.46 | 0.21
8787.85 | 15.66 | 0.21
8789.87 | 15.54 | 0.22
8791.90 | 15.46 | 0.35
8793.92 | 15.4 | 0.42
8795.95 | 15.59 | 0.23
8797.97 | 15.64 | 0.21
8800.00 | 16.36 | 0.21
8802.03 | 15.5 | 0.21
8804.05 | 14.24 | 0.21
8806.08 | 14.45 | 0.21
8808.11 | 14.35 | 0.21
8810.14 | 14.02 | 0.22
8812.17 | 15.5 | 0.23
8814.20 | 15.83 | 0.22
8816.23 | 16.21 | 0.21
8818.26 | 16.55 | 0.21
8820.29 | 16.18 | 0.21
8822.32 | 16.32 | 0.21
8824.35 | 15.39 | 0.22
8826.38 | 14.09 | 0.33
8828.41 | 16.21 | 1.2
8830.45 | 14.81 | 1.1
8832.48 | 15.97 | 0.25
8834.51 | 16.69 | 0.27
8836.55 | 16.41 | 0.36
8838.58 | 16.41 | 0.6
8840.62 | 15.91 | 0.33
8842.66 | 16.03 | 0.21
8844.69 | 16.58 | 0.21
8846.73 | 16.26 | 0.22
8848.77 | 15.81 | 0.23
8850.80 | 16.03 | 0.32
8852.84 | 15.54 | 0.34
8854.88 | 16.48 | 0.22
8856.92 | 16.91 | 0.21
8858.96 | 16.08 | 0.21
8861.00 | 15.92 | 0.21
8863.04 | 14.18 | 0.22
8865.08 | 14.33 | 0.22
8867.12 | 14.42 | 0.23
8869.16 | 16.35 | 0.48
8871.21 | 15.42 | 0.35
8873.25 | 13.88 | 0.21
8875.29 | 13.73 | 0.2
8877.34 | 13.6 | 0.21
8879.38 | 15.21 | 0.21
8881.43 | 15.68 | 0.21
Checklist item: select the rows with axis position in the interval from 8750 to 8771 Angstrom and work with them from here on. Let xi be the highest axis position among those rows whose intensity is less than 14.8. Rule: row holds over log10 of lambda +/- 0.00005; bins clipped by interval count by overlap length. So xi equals 8769.66 Angstrom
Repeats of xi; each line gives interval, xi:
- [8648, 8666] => 8665.28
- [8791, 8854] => 8826.38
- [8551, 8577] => 8575.96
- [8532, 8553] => 8552.30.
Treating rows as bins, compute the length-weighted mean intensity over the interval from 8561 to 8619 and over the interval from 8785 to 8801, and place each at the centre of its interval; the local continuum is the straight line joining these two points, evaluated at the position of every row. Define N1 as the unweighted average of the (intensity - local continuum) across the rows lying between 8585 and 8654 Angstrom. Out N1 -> 0.2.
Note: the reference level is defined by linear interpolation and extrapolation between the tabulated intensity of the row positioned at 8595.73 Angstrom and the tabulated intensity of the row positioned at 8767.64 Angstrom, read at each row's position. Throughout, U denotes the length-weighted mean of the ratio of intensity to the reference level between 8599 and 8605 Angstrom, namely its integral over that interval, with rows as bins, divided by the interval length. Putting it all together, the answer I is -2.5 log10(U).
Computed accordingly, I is -0.003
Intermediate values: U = 1.003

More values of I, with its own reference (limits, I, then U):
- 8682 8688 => -0.013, 1.012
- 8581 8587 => -0.018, 1.016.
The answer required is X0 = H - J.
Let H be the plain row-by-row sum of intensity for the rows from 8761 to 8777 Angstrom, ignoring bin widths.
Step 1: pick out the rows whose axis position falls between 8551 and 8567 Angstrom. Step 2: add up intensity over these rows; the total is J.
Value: 11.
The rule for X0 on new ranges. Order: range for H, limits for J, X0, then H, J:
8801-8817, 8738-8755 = 1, 120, 119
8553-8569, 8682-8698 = 0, 114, 114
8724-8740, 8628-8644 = -3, 118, 121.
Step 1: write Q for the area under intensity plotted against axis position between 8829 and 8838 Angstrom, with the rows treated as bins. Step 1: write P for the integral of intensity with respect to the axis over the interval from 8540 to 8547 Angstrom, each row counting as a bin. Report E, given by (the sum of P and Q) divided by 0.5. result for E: 459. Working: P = 85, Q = 144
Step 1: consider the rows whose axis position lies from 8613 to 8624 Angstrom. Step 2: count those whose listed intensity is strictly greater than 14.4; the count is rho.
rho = 4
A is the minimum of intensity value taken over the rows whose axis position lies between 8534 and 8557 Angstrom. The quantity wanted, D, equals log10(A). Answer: 1.019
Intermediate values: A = 10.44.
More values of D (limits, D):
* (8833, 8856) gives 1.191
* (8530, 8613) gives 1.019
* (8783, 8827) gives 1.147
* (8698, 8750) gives 1.144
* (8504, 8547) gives 1.019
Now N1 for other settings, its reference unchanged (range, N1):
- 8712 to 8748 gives -0.6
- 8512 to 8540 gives -0.6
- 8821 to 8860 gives 0.1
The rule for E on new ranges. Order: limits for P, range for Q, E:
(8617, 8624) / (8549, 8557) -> 430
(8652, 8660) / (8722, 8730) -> 475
